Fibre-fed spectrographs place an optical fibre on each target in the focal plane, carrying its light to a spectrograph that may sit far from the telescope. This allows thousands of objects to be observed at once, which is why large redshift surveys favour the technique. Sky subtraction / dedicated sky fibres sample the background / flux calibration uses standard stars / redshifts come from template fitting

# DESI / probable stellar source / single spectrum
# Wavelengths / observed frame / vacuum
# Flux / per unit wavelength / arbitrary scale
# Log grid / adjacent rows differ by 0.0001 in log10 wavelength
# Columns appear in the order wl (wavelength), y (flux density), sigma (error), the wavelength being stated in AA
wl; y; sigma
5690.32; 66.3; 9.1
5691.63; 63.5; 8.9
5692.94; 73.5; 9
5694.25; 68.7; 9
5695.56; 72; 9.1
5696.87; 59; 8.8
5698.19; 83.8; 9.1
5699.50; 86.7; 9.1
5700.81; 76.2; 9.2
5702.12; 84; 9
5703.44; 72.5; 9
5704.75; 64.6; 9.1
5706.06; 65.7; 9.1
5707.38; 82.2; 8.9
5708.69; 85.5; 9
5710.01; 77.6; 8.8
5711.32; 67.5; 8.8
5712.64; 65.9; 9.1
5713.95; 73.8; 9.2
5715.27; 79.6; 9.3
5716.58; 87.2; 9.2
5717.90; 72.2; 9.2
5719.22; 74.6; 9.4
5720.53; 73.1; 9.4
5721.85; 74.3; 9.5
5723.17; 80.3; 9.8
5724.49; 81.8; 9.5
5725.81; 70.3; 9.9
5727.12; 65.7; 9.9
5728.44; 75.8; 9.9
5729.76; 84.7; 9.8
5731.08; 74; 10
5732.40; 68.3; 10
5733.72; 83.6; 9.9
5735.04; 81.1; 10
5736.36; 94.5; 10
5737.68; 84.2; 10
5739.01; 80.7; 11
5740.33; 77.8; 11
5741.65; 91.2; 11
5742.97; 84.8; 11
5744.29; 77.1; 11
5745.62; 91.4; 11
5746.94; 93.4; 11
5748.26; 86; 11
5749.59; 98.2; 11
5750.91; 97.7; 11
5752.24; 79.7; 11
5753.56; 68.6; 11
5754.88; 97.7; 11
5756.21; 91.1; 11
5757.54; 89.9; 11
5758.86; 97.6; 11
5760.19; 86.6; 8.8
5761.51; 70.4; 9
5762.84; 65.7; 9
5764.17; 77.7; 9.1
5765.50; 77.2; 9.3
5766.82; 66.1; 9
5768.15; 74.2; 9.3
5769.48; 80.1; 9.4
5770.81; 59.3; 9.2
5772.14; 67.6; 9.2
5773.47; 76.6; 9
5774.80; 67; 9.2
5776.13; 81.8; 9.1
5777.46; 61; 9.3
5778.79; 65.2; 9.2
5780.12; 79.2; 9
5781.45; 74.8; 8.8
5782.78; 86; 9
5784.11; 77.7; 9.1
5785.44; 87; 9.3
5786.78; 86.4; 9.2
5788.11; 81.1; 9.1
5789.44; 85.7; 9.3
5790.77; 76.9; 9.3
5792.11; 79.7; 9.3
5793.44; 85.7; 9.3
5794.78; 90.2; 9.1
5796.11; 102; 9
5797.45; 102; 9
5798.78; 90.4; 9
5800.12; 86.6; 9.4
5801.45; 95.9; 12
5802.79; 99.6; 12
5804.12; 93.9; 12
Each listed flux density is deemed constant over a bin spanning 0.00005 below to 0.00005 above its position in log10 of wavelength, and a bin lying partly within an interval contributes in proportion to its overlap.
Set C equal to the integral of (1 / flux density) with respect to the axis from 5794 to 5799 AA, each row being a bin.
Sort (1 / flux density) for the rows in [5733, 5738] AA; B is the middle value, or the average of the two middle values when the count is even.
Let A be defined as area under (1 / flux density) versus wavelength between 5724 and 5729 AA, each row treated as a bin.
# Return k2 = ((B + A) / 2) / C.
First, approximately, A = 0.0690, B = 0.0119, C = 0.052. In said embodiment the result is 0.78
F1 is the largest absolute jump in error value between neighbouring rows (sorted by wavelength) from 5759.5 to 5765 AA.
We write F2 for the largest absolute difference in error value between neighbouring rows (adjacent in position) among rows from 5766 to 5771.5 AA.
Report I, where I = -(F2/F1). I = -1.5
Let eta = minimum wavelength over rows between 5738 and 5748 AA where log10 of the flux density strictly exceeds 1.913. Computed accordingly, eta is 5741.65 AA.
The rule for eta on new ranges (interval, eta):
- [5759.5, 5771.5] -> 5760.19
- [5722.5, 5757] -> 5729.76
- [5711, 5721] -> 5716.58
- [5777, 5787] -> 5782.78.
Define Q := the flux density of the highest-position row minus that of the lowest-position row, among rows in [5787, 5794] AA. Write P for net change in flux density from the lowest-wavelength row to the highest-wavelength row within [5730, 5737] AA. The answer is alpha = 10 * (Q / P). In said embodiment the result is 2.2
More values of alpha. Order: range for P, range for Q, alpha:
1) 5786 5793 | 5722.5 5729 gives 6.7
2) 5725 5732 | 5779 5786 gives 21.1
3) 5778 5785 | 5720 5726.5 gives -2.2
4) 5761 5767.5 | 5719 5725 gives -16.7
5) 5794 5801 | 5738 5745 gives 10.0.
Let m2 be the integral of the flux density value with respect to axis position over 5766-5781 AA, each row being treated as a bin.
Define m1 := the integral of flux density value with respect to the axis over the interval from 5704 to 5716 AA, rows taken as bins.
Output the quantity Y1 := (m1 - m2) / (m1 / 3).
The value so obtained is -0.6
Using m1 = 885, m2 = 1063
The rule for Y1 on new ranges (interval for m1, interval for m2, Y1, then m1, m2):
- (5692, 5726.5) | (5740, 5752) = 1.8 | 2588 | 1063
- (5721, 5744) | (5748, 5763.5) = 0.8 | 1829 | 1329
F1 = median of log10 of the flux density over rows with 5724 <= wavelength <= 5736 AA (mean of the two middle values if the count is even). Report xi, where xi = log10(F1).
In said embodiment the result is 0.2741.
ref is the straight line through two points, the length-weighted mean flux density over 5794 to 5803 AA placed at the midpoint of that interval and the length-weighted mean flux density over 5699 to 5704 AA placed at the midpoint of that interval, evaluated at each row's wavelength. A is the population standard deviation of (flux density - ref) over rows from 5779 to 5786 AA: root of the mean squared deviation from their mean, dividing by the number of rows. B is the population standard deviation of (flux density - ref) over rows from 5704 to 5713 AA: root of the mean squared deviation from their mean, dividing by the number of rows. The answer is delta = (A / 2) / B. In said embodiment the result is 0.3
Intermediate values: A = 4.6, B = 8.2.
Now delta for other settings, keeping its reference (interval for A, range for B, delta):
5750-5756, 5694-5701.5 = 0.7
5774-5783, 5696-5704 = 0.5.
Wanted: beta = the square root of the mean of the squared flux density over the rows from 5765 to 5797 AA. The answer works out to 78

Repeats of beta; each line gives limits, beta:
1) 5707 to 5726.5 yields 77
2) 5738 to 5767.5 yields 85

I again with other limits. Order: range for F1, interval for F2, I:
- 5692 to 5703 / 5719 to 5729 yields -1.3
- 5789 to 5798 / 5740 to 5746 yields 0.0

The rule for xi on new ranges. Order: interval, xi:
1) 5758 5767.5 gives 0.2759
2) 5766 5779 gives 0.2620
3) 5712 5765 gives 0.2801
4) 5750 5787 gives 0.2766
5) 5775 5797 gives 0.2812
